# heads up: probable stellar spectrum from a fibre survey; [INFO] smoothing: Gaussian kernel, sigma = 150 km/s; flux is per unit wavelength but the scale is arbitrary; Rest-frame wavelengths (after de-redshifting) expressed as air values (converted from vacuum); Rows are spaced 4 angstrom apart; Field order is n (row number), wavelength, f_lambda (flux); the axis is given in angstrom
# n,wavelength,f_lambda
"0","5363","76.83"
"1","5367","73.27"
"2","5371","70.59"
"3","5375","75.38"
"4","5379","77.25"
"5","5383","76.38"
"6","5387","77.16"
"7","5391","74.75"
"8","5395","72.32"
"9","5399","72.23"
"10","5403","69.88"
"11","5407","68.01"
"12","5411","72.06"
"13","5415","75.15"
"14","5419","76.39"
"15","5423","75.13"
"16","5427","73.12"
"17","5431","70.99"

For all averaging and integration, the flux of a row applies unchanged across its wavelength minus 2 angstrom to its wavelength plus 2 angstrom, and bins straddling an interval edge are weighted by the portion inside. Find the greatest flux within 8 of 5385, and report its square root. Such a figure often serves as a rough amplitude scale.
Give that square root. 8.79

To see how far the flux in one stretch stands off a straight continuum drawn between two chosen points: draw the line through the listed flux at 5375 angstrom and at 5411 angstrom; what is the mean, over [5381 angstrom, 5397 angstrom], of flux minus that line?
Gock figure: 1.1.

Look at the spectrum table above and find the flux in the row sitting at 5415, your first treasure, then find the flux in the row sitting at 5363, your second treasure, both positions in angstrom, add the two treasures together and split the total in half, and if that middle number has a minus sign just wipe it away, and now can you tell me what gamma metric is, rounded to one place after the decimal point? 76.0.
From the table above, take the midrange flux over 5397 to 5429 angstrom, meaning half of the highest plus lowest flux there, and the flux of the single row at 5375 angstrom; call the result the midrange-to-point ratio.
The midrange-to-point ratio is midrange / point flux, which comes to 0.96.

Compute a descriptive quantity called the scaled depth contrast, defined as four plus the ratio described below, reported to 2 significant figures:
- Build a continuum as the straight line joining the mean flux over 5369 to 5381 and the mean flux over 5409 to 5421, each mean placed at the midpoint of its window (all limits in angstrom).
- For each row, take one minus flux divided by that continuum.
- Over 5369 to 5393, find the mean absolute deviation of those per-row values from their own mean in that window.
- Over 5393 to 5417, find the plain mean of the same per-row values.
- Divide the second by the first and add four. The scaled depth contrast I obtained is 5.7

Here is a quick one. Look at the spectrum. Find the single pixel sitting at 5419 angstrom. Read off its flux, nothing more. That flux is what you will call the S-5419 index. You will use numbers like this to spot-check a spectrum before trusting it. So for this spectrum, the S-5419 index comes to 76.39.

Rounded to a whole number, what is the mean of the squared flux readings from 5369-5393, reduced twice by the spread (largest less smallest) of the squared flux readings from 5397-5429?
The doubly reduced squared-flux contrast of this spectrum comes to 3248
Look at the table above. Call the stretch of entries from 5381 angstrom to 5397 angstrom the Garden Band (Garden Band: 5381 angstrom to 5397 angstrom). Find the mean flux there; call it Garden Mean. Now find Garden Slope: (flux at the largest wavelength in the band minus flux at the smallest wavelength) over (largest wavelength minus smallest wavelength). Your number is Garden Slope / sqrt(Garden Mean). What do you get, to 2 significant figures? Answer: -0.039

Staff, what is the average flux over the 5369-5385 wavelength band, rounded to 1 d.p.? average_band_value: 74.9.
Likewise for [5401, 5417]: 71.3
